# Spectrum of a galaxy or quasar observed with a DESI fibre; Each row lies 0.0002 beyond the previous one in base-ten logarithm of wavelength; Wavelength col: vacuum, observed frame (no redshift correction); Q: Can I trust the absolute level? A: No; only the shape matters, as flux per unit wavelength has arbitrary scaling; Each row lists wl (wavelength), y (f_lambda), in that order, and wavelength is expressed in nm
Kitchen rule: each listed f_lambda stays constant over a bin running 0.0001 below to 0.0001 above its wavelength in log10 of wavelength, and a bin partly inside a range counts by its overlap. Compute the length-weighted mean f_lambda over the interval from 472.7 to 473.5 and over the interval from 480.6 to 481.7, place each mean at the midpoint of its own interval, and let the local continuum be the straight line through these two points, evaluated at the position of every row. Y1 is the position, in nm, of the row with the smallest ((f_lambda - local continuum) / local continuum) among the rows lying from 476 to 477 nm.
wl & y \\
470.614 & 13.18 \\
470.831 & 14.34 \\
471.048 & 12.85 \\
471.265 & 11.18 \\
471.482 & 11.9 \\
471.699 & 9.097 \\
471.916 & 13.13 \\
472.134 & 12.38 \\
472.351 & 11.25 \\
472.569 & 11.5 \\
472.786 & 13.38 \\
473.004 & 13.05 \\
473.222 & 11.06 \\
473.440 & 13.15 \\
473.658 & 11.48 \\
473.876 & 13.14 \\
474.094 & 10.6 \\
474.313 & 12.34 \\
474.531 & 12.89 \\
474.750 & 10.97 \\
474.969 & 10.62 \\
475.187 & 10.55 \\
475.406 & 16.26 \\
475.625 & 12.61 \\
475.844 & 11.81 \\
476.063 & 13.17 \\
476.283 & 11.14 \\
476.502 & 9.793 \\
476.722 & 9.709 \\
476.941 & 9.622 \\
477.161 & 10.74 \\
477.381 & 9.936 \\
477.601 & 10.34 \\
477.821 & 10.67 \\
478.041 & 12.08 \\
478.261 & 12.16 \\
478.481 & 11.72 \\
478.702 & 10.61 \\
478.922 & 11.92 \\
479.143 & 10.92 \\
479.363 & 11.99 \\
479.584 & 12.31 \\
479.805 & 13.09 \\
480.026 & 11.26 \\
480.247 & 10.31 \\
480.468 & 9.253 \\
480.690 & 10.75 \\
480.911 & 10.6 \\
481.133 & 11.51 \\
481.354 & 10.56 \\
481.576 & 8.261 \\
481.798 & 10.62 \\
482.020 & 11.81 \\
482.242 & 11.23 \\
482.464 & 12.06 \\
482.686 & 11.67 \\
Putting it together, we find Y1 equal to 476.941 nm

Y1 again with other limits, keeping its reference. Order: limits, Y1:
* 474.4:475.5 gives 475.187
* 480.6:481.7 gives 481.576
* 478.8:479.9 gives 479.143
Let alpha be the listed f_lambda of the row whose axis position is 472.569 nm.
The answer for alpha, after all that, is 11.5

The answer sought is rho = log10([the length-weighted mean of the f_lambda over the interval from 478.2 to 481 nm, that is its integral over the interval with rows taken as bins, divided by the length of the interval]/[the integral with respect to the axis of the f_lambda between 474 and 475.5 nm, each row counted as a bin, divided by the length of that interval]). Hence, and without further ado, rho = -0.03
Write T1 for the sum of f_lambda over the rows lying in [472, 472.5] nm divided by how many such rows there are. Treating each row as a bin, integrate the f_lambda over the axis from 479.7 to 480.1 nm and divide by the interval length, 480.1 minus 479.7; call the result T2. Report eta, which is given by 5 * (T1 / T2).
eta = 4.8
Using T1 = 11.8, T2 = 12.2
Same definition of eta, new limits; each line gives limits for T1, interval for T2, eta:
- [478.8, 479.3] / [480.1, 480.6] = 5.8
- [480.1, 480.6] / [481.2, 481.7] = 5.1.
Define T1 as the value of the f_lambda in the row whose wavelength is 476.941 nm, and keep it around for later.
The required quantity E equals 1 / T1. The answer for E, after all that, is 0.104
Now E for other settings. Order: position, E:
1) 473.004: 0.077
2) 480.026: 0.089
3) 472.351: 0.089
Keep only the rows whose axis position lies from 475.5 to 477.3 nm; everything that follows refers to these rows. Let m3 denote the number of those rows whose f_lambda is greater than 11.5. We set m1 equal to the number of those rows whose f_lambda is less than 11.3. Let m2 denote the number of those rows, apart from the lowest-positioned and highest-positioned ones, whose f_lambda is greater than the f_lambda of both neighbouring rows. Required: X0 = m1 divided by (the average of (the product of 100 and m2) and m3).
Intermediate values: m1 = 5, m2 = 1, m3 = 3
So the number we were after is 0.097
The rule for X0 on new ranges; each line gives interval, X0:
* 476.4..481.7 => 0.053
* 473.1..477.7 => 0.039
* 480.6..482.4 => 0.059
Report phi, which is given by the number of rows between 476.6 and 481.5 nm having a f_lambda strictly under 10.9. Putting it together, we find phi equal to 12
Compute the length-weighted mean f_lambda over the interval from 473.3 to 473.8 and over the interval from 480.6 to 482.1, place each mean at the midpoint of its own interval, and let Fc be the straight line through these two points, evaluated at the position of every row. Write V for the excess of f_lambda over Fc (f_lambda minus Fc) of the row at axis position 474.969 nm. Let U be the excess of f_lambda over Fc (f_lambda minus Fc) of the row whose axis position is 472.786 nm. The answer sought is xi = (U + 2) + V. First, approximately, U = 0.9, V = -1.4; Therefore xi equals 1.6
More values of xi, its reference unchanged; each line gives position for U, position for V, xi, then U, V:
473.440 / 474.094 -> 1.3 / 0.8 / -1.6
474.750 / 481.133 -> 1.8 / -1.1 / 0.9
